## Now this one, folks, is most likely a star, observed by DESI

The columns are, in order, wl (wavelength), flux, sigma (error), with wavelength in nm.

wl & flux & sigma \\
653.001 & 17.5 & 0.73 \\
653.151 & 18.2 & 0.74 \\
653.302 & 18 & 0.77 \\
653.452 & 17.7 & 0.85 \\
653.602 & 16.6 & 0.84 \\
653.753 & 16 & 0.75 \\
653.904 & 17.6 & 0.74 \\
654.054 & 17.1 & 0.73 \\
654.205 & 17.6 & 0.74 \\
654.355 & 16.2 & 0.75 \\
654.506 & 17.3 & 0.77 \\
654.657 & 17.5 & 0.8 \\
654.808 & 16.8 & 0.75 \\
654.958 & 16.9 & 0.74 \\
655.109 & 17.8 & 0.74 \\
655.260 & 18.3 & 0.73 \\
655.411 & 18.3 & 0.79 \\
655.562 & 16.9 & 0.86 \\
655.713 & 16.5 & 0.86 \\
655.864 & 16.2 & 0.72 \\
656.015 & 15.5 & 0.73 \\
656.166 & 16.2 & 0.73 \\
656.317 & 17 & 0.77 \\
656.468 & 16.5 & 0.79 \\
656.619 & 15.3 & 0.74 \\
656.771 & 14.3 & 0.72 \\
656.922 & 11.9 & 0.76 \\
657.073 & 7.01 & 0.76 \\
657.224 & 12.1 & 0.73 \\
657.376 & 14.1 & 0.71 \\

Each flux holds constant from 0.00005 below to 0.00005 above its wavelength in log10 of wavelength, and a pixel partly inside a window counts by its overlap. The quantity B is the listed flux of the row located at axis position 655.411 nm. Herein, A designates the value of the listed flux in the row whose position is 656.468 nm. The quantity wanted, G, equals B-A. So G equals 1.8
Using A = 16.5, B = 18.3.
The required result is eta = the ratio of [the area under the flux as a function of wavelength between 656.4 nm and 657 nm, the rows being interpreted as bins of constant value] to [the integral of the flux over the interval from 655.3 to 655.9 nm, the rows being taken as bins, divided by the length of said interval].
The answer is 0.51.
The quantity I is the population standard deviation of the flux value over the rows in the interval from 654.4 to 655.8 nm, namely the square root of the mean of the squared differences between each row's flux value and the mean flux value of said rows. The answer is 0.62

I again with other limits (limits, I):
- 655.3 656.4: 0.82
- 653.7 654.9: 0.59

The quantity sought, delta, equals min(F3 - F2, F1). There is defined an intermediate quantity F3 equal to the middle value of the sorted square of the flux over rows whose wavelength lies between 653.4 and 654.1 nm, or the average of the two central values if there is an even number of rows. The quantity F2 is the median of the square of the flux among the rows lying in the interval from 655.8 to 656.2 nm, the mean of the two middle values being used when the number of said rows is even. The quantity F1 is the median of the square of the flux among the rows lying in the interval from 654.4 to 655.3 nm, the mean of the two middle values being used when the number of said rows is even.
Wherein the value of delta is 30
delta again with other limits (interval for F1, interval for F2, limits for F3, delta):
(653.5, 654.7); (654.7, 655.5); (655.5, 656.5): -45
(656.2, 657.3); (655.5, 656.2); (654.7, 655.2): 23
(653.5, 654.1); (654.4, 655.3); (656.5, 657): -98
